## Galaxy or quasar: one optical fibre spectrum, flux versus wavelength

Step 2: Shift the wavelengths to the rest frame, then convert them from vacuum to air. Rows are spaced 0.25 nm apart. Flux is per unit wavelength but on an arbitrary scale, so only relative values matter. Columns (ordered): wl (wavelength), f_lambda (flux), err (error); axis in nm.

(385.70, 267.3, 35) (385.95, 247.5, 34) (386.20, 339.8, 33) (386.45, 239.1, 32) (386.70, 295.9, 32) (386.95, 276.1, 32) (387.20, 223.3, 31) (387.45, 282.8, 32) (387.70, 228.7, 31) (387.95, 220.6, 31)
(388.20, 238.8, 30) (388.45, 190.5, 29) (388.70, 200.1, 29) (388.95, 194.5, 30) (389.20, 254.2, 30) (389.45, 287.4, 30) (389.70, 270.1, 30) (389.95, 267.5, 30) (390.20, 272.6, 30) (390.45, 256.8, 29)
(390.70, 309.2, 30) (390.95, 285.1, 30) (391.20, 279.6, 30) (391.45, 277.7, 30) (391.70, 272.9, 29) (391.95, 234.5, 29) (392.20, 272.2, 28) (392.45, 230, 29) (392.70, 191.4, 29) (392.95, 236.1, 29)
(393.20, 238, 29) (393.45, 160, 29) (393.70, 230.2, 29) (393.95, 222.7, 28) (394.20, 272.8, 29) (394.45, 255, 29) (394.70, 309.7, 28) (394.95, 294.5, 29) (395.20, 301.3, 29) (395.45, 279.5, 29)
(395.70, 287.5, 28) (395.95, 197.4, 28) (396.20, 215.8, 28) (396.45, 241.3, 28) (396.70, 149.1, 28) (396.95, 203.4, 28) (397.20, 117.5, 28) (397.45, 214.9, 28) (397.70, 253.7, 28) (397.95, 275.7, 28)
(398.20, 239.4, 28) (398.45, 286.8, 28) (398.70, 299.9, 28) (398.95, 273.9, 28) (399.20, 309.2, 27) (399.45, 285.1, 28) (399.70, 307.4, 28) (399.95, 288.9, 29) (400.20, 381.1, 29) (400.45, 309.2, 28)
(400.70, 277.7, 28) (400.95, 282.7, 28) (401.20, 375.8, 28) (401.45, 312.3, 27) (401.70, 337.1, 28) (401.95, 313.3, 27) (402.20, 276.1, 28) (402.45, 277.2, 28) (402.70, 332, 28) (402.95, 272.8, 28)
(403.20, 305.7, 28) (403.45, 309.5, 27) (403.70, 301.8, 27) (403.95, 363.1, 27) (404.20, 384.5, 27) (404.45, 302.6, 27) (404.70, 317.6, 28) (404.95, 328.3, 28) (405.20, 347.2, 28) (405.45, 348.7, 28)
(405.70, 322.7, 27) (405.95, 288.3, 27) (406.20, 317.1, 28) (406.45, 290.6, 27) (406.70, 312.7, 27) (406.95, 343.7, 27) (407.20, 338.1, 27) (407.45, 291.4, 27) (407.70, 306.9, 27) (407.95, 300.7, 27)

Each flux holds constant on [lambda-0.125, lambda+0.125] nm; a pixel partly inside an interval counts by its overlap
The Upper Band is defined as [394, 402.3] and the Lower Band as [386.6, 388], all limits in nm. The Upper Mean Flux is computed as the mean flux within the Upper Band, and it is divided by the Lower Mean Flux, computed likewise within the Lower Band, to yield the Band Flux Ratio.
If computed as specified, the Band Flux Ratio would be 1.07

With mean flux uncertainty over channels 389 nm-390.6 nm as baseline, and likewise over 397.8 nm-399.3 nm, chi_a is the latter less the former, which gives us -2.0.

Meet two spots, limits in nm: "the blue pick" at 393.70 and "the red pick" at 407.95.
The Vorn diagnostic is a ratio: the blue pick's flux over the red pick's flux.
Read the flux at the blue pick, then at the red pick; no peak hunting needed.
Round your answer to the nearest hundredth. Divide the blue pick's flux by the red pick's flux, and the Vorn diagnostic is 0.77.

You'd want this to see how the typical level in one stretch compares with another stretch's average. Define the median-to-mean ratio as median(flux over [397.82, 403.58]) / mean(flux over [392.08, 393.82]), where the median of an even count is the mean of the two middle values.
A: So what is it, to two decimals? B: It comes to 1.35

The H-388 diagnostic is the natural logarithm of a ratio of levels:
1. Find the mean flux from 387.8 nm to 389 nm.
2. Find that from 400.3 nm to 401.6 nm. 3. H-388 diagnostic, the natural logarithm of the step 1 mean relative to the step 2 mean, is -0.40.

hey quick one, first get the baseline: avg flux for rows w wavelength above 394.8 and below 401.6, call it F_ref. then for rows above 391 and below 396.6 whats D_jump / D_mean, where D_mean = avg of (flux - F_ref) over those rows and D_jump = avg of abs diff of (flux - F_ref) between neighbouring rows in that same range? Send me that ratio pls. -1.7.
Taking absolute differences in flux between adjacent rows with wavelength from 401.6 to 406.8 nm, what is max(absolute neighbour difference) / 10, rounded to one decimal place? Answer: 8.2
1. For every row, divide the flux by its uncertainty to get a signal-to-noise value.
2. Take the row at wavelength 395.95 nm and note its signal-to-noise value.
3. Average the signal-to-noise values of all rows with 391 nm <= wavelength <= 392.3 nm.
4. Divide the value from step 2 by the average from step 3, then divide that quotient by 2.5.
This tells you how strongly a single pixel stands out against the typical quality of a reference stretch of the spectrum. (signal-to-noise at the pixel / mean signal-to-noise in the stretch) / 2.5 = 0.31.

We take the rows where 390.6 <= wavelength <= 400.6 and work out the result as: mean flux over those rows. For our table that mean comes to 257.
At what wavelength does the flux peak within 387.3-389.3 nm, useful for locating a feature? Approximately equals 387.45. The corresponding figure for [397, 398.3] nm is 397.95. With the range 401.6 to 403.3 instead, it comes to 401.70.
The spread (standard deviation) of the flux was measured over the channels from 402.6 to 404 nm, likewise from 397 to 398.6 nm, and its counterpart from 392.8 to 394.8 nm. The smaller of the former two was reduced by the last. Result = -12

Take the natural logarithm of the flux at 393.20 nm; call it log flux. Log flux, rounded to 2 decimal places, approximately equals 5.47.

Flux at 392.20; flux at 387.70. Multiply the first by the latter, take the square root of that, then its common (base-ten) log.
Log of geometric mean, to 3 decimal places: 2.397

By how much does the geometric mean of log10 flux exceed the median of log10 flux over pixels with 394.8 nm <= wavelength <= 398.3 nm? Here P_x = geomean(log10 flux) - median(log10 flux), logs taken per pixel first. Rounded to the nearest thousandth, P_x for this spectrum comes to -0.028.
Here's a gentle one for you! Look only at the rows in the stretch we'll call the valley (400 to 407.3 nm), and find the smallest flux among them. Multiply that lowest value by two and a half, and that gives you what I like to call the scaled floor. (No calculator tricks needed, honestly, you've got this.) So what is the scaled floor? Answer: 682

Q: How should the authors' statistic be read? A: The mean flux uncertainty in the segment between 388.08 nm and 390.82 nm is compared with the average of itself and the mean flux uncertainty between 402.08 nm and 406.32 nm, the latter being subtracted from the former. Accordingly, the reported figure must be 1.1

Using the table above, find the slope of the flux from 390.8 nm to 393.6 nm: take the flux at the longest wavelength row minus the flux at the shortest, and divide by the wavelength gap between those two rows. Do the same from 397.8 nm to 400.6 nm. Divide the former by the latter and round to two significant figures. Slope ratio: -3.7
